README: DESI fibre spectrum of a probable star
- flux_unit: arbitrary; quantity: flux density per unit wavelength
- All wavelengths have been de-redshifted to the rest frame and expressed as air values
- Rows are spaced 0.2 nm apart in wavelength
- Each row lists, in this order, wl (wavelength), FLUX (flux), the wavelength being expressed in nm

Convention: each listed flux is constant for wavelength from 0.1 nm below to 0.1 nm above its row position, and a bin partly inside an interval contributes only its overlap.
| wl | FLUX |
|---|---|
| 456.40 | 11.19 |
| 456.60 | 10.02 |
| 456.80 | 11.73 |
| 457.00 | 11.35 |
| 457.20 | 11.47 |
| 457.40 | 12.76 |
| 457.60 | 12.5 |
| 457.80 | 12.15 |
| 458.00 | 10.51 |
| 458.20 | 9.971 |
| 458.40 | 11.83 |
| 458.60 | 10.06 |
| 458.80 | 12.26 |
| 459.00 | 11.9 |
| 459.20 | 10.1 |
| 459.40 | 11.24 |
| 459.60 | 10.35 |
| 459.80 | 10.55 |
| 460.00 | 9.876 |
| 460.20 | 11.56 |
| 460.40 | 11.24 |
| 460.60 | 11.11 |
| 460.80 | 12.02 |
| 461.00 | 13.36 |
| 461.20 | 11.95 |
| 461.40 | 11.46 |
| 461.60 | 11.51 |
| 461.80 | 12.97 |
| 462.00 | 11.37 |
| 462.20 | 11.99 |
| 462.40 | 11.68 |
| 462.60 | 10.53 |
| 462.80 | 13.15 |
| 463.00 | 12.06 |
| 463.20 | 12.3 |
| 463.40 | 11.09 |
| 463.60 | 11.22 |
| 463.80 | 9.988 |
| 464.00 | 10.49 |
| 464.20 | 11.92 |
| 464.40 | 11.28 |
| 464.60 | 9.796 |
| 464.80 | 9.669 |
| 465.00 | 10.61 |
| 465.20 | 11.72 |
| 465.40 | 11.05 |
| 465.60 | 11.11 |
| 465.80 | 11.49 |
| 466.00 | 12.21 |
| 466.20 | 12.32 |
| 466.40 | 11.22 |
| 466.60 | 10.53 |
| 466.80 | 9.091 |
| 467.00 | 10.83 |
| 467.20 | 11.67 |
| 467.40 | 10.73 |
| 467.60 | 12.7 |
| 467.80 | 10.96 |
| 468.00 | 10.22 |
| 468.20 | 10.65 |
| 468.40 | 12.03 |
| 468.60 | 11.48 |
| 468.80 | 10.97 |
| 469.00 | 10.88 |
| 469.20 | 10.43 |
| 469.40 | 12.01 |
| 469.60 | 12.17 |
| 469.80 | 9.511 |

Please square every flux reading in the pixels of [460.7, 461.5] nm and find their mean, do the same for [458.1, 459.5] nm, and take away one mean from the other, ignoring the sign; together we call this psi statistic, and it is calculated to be 26.3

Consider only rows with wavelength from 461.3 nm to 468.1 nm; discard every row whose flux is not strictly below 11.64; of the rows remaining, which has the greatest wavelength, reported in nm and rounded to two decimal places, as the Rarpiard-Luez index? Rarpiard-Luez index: 468.00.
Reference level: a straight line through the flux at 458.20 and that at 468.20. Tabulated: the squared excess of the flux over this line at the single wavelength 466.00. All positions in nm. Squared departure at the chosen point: 2.9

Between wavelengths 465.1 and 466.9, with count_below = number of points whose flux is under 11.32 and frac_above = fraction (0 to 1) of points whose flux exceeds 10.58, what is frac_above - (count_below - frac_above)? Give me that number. -3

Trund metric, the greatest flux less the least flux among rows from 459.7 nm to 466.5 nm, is 3.7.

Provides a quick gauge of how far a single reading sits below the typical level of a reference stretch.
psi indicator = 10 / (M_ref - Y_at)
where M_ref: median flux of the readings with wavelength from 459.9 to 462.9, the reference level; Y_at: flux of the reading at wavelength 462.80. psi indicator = -6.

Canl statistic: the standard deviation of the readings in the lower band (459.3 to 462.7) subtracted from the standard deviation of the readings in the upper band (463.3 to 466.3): -0.06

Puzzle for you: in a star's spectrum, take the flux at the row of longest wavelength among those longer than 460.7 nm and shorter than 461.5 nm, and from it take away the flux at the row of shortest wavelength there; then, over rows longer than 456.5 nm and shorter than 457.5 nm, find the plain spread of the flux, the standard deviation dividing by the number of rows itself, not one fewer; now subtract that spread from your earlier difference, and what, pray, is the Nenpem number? -1.4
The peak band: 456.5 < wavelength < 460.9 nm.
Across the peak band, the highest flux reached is 12.76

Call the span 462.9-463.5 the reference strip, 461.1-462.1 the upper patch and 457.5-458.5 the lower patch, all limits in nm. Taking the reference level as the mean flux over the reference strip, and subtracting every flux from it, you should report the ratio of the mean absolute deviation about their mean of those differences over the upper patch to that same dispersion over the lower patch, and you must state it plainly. 0.53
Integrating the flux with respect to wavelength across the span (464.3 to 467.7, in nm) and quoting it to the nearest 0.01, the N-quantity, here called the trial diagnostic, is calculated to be 37.61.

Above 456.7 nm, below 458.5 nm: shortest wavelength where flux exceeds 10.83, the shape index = 456.80 nm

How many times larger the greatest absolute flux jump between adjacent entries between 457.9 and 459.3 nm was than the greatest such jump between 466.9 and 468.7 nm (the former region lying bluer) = 1.1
